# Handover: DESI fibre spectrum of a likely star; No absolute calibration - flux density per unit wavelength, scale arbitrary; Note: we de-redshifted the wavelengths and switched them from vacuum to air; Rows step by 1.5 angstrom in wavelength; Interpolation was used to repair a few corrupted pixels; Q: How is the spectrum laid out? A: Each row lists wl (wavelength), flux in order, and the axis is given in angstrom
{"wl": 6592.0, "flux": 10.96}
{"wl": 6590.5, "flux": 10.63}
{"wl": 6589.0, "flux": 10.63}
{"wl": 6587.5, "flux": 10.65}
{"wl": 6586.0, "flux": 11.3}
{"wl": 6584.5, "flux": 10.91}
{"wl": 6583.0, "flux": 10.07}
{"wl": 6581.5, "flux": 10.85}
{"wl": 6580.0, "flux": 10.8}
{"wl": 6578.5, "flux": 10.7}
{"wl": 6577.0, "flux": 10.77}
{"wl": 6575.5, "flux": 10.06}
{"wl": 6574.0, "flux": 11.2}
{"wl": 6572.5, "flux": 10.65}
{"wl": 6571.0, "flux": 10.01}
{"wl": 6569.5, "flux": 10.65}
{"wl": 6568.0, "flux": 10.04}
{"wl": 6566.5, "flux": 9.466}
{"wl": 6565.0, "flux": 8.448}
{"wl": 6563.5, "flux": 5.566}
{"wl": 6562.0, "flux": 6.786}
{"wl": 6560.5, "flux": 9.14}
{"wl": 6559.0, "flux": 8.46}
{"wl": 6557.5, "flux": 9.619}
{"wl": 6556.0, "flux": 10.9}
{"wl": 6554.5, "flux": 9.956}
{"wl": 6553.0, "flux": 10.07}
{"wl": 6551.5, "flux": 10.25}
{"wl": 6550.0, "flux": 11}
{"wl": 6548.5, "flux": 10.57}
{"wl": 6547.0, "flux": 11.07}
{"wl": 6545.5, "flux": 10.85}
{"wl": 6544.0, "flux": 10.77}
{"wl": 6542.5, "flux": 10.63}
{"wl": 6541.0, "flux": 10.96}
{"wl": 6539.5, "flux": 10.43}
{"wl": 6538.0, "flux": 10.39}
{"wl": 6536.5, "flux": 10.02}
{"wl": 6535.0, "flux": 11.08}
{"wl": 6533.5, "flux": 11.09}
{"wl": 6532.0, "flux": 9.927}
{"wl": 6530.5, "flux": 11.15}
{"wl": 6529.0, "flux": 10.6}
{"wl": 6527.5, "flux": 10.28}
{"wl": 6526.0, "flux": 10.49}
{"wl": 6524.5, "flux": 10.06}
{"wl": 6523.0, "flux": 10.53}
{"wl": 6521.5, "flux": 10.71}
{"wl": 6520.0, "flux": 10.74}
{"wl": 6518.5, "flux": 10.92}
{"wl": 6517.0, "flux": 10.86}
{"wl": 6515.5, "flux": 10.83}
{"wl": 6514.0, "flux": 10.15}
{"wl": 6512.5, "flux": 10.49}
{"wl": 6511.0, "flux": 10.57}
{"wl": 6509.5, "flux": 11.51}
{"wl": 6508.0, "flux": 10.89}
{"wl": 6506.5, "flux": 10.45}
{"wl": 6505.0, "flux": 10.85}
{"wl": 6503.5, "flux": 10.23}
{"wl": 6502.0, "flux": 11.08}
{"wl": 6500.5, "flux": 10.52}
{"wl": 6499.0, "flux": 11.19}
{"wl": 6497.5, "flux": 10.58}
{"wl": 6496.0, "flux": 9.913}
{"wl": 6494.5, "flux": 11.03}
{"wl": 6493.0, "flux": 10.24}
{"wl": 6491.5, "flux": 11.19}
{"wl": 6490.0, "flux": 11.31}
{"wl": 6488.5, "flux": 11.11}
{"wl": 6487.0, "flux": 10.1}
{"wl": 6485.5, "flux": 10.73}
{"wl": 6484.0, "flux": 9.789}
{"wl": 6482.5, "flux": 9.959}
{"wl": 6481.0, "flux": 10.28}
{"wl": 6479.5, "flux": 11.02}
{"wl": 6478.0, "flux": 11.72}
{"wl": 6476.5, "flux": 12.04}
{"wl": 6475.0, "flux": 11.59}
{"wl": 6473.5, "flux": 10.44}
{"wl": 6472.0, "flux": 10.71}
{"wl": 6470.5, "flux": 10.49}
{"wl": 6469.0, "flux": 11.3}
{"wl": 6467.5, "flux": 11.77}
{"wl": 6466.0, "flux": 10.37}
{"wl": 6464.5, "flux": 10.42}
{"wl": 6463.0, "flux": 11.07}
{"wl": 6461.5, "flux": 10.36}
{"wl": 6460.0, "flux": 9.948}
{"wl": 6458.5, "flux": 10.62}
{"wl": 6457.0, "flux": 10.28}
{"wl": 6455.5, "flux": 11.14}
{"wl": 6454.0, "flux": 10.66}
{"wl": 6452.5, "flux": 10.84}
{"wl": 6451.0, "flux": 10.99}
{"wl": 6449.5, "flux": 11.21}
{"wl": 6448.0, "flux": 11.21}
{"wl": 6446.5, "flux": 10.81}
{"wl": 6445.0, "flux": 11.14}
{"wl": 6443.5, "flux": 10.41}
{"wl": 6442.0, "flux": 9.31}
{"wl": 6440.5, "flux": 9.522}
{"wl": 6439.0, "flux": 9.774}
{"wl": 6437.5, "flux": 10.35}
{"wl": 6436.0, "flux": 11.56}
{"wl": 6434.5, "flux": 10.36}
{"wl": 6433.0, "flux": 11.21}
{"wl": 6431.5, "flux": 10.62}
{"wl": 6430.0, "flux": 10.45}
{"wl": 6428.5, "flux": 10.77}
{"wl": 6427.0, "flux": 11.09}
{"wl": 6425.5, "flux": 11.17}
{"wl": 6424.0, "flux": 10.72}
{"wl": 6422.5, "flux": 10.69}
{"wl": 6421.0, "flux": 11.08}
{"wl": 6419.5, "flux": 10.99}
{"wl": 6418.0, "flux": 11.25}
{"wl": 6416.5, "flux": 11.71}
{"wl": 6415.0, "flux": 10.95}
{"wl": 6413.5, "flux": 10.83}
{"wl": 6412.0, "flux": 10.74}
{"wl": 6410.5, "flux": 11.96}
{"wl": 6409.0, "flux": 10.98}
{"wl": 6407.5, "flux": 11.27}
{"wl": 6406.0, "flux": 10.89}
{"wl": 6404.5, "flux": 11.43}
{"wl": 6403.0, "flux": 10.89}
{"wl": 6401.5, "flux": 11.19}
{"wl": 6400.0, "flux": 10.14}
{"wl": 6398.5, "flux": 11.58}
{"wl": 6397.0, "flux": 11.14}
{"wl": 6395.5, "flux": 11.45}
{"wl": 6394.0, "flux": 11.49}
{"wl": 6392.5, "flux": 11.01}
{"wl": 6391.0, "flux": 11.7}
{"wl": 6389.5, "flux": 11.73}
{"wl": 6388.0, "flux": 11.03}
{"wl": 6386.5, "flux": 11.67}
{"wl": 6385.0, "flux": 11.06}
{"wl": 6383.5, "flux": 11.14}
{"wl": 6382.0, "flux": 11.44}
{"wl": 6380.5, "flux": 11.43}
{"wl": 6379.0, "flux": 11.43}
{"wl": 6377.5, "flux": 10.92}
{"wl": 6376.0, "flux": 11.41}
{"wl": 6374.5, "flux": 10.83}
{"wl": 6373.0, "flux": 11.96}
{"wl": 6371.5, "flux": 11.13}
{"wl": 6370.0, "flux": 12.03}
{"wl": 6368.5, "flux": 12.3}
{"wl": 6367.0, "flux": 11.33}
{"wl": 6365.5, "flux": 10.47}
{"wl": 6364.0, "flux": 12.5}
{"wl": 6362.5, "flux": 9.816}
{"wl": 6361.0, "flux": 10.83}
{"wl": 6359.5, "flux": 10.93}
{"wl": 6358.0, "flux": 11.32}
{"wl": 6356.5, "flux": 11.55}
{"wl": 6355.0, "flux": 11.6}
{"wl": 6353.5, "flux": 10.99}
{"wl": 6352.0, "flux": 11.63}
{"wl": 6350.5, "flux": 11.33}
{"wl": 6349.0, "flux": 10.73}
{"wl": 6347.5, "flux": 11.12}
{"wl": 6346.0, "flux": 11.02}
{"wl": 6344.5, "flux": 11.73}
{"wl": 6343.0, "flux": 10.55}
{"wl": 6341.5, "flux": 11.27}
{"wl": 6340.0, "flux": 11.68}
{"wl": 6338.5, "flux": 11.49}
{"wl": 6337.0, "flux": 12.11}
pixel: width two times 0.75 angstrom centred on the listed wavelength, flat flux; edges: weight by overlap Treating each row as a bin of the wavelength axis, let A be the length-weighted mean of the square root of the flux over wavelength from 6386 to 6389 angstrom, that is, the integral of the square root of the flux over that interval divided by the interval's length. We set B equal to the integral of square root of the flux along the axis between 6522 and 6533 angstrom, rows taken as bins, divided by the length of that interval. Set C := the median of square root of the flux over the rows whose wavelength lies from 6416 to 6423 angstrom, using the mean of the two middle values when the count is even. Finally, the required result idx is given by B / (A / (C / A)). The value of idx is 0.95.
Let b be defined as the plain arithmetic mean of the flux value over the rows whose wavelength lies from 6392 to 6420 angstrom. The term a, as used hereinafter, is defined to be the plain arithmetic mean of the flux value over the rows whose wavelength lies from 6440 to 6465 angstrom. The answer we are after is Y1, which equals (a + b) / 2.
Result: 10.9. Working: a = 10.6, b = 11.2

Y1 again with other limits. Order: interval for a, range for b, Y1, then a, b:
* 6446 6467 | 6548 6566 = 10.0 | 10.7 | 9.2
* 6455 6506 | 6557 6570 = 9.7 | 10.7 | 8.7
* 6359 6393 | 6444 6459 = 11.1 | 11.3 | 10.9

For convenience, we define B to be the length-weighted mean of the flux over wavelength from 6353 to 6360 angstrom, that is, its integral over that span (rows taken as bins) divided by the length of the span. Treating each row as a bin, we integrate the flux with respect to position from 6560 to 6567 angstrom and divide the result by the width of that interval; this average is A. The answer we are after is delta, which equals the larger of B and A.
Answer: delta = 11.30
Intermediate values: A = 7.8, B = 11.3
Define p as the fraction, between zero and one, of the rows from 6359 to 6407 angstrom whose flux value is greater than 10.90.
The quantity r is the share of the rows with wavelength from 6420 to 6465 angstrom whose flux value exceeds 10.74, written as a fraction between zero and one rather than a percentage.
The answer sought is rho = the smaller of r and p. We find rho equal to 0.47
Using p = 0.78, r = 0.47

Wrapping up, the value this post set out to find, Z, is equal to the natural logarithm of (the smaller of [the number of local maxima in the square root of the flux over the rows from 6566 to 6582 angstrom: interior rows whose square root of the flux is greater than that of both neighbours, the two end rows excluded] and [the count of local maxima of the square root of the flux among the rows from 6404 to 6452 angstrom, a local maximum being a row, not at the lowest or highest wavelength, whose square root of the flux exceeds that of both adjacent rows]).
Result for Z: 1.10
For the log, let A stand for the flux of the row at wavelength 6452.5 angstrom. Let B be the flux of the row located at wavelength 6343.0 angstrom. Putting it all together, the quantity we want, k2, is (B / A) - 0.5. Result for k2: 0.47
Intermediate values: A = 10.84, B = 10.55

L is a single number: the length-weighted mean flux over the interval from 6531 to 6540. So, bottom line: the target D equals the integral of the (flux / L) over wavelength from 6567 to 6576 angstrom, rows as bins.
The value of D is 8.9 angstrom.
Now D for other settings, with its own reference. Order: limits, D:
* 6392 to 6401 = 9.5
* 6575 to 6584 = 9.0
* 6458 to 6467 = 9.0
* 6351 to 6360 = 9.7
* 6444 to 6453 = 9.4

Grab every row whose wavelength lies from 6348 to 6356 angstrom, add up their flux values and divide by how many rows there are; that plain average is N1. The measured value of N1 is 11.3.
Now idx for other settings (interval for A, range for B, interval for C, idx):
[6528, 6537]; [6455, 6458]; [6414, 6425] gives 1.02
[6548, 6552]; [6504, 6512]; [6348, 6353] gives 1.04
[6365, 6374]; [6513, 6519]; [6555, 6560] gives 0.88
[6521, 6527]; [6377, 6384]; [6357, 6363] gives 1.06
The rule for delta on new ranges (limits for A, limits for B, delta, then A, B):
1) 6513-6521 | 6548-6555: 10.69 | 10.7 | 10.4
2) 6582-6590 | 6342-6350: 11.05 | 10.7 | 11.0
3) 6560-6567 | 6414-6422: 11.17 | 7.8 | 11.2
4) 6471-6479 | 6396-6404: 11.27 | 11.3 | 11.0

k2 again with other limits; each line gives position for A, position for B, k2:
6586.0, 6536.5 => 0.39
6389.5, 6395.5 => 0.48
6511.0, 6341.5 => 0.57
